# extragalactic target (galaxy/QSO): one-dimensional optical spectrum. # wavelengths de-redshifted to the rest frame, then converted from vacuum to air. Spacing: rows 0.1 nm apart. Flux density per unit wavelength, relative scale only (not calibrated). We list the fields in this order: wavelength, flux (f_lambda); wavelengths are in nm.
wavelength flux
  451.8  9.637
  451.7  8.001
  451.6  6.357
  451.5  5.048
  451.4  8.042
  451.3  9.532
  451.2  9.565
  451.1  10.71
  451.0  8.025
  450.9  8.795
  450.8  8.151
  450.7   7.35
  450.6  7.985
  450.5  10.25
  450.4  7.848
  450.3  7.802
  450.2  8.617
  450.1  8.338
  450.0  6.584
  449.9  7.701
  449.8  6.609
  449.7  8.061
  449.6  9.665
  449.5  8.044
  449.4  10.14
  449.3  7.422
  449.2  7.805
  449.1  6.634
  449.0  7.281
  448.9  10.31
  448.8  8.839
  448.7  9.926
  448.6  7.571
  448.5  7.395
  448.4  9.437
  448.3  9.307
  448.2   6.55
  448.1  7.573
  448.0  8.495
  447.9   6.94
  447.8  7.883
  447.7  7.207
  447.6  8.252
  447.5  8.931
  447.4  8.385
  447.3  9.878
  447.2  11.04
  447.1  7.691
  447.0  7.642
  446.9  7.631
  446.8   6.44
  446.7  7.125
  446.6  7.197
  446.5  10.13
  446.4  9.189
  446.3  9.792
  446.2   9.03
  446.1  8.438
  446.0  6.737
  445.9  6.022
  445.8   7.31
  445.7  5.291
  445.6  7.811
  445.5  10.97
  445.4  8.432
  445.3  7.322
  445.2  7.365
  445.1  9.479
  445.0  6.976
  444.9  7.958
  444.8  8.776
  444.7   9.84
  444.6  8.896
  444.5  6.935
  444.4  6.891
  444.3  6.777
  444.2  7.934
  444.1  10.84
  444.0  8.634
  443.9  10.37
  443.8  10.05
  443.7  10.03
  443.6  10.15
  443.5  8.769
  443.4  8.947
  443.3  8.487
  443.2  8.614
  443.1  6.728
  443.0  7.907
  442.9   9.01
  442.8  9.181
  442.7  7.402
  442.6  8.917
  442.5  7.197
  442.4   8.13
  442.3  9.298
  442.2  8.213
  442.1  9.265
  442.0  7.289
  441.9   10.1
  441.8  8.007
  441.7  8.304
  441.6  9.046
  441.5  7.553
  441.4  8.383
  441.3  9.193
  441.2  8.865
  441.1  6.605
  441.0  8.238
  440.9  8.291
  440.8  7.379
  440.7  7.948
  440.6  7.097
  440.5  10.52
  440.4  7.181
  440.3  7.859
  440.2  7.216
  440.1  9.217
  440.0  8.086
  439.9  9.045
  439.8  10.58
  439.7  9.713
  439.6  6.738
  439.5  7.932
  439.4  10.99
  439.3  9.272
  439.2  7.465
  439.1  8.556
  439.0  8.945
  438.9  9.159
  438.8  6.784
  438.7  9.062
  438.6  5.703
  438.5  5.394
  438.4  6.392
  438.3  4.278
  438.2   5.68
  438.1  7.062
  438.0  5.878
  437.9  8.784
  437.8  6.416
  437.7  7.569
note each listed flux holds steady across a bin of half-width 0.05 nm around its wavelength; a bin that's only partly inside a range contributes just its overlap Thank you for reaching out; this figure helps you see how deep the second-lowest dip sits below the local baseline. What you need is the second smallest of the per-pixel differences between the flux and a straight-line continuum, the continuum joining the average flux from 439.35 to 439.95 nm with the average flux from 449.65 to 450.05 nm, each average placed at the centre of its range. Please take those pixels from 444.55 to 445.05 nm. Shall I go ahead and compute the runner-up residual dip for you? -0.2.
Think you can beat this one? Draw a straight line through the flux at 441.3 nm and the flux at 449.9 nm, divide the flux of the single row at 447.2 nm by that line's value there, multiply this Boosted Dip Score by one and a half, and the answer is 2.0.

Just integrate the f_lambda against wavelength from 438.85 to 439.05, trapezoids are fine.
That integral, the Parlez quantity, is 1.81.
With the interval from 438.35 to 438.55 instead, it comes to 1.18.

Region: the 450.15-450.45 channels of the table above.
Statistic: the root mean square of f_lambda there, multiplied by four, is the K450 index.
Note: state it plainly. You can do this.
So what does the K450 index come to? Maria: 32.4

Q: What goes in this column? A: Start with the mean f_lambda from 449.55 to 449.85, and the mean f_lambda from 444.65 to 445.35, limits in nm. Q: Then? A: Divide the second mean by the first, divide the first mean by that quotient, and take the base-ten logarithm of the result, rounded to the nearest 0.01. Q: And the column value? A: 0.90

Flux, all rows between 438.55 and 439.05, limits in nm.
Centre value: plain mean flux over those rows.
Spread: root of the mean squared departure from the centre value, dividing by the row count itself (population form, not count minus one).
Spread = 1.4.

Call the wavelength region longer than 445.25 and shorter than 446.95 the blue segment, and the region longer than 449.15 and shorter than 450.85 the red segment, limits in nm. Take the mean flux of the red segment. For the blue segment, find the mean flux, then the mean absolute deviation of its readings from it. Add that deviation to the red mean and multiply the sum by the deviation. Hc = 11.5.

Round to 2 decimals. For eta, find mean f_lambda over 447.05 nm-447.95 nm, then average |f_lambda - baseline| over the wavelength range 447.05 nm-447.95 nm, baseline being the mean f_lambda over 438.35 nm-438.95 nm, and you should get 1.42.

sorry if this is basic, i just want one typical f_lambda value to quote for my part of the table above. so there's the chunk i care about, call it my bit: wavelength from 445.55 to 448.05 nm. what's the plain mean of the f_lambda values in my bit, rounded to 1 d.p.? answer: 8.0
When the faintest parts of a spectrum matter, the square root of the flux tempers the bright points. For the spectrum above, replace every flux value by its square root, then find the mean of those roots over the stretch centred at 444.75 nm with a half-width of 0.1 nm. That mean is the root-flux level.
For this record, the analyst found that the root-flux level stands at 3.05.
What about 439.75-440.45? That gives 2.90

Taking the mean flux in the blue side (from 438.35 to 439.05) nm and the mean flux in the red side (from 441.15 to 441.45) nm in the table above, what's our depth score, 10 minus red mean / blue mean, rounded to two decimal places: 8.80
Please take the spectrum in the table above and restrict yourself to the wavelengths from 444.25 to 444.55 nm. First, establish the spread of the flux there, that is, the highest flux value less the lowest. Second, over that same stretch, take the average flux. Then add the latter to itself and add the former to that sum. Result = 13.9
